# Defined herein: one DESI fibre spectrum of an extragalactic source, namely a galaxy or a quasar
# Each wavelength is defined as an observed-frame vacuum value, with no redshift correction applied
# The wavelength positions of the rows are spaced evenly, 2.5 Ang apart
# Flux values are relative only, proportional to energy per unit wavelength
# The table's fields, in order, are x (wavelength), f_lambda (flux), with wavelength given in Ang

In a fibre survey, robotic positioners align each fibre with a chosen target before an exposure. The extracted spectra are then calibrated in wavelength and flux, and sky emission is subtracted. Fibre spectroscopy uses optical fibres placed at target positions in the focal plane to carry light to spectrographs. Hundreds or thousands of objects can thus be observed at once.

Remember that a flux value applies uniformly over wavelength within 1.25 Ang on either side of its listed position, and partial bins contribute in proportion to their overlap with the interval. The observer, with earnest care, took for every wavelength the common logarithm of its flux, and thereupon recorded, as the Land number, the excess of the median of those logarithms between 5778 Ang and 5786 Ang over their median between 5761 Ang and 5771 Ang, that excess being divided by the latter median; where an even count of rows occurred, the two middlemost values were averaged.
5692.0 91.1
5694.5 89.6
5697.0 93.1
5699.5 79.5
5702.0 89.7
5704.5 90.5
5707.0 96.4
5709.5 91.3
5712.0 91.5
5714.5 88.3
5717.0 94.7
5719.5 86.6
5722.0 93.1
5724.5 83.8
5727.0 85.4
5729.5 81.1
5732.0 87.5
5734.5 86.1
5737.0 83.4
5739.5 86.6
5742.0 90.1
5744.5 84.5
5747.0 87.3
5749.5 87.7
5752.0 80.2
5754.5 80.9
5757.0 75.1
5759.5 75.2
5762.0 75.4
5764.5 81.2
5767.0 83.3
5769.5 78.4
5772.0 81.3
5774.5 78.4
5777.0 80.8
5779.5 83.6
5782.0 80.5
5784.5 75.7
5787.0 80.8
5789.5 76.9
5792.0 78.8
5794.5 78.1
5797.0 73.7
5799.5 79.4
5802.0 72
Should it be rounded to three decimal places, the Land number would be 0.002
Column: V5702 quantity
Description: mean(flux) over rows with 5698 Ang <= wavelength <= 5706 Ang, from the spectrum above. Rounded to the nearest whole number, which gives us 87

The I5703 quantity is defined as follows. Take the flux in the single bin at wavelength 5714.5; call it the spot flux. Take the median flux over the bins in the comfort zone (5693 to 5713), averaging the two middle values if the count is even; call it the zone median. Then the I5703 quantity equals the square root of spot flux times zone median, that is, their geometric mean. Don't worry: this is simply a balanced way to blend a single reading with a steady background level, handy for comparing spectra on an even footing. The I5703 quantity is 89.6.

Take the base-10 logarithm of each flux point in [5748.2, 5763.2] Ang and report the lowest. 1.88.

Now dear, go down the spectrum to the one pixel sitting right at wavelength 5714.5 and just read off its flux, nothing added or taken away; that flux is 88.3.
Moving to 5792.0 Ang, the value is 78.8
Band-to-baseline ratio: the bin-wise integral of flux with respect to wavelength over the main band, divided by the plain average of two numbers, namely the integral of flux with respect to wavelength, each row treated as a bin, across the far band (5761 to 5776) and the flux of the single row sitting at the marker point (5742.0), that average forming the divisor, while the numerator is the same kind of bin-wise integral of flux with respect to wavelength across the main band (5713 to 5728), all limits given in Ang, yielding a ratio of 2.07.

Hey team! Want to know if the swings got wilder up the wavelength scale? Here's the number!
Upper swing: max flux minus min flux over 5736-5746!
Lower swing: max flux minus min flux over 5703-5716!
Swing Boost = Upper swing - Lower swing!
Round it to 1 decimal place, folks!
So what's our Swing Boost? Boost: -1.4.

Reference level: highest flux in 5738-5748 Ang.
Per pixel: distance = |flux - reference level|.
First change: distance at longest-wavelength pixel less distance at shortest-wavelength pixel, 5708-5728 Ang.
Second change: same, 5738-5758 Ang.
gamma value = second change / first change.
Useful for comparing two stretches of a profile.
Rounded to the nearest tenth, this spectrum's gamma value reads 3.3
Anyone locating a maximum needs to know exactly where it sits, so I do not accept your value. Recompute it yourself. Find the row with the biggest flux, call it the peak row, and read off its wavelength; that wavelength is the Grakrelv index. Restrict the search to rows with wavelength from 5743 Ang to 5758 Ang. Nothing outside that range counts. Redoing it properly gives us 5749.5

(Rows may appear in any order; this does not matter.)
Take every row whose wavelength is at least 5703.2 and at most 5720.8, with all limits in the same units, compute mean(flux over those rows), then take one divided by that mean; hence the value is 0.0109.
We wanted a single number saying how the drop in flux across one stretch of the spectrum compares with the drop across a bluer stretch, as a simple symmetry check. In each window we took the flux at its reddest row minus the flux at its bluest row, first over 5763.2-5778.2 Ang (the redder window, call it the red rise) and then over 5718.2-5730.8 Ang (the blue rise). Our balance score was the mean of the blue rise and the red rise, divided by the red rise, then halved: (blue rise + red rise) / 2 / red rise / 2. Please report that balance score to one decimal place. 3.7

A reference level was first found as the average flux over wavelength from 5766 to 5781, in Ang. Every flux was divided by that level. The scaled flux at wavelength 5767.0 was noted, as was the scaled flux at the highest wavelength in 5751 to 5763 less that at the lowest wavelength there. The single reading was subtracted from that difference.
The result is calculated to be -1.09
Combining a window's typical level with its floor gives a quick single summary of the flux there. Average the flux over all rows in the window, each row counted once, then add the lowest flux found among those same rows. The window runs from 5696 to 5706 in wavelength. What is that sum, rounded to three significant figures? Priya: 168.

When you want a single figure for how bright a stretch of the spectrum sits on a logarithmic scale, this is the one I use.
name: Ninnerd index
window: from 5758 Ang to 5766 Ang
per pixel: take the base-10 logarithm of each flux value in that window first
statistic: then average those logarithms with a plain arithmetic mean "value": 1.89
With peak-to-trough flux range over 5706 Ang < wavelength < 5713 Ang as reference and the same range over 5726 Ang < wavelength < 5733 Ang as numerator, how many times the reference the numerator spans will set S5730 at 1.3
